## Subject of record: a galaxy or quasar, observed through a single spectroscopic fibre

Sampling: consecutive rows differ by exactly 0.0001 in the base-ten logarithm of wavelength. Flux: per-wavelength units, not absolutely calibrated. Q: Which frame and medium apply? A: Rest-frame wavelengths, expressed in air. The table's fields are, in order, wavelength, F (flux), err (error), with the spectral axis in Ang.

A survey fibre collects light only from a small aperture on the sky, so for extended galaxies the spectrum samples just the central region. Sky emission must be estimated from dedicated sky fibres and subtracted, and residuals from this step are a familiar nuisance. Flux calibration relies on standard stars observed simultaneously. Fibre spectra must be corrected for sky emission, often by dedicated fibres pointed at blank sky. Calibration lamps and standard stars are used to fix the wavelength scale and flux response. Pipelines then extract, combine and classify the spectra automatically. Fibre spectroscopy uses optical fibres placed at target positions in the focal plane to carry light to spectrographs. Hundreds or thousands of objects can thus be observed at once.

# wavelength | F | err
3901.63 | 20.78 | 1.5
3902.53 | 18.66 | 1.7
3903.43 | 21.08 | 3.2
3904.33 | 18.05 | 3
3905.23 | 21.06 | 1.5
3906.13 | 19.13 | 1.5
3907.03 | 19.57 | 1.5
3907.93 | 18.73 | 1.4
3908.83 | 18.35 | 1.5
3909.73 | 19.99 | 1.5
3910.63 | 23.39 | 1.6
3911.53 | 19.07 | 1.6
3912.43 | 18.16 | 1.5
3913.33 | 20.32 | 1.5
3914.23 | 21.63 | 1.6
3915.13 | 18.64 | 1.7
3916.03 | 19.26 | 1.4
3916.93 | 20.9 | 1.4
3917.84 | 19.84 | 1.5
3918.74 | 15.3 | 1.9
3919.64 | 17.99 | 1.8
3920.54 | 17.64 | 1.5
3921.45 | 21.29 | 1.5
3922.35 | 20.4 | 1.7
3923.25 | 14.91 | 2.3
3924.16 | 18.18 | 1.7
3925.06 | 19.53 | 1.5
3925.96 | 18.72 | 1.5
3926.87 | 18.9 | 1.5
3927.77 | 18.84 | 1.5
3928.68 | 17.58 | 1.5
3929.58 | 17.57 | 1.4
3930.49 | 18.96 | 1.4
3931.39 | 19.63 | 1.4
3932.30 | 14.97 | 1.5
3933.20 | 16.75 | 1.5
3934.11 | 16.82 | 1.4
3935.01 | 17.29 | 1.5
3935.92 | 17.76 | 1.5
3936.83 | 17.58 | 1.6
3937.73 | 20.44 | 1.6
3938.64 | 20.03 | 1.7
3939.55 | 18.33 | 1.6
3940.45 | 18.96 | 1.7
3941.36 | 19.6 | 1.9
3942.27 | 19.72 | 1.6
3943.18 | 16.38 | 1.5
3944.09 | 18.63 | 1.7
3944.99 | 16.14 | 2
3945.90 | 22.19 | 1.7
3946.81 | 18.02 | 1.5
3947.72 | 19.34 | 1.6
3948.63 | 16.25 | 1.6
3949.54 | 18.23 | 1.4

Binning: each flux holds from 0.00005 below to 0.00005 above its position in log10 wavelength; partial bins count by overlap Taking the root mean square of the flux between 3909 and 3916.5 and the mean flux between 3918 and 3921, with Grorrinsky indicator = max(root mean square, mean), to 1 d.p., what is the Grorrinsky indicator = 20.1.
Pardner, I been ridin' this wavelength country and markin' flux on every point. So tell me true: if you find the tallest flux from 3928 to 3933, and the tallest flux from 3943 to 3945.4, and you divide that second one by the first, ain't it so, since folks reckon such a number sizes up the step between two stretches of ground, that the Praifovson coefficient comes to 0.95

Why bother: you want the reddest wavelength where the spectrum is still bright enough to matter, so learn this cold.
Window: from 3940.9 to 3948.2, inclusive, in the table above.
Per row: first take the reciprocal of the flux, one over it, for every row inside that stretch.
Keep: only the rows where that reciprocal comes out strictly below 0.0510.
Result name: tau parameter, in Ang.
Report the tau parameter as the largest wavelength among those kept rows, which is 3945.90 Ang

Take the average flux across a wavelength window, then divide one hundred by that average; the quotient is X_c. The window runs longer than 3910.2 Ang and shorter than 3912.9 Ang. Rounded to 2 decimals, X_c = 4.95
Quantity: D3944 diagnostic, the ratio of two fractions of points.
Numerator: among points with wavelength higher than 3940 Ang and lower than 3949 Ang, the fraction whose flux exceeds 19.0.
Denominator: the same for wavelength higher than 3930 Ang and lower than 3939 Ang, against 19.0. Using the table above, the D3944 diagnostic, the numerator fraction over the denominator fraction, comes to 1.33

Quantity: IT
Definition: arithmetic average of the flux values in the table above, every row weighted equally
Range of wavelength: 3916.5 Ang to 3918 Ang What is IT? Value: 20.4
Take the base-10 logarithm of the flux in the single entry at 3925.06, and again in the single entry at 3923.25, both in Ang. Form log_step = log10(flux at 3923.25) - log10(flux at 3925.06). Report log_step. -0.12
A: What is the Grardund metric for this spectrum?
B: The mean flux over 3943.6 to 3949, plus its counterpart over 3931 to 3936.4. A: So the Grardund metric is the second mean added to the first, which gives 36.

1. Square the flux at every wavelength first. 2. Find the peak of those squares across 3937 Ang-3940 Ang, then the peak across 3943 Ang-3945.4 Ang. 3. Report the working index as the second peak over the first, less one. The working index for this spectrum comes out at -0.17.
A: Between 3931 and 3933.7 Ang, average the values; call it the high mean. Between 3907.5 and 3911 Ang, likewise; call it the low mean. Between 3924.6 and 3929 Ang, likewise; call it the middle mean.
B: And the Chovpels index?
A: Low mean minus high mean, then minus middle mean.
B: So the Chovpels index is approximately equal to -15.7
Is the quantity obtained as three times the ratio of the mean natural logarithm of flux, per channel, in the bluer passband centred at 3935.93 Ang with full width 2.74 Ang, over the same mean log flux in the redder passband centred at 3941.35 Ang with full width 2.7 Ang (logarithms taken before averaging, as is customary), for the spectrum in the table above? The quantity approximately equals 2.90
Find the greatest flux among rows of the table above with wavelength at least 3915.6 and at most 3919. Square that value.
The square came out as 437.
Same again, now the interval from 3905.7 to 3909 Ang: 383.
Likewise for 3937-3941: 418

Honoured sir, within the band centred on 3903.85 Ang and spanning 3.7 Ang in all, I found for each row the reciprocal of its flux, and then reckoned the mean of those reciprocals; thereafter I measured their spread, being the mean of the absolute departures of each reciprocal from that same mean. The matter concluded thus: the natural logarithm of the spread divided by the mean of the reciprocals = -2.7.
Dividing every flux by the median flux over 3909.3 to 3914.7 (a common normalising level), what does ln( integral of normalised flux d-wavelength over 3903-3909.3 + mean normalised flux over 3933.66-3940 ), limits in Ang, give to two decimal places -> 1.94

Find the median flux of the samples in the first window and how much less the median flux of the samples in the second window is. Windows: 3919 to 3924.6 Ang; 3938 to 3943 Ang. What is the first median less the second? -1.5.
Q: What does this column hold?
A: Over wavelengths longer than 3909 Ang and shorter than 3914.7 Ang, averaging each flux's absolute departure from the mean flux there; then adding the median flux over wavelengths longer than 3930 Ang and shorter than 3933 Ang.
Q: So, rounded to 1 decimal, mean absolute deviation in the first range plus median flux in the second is 20.3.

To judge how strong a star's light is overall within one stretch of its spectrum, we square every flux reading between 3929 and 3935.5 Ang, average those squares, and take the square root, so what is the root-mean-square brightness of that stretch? 17.5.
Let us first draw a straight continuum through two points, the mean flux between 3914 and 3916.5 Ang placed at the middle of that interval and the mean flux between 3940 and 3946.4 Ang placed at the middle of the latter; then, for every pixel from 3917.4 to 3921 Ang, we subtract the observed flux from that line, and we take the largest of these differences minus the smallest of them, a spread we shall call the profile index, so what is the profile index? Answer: 4.5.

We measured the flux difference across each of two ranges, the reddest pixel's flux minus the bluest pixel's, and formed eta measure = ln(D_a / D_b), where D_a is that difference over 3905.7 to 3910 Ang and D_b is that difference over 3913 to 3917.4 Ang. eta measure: 0.39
